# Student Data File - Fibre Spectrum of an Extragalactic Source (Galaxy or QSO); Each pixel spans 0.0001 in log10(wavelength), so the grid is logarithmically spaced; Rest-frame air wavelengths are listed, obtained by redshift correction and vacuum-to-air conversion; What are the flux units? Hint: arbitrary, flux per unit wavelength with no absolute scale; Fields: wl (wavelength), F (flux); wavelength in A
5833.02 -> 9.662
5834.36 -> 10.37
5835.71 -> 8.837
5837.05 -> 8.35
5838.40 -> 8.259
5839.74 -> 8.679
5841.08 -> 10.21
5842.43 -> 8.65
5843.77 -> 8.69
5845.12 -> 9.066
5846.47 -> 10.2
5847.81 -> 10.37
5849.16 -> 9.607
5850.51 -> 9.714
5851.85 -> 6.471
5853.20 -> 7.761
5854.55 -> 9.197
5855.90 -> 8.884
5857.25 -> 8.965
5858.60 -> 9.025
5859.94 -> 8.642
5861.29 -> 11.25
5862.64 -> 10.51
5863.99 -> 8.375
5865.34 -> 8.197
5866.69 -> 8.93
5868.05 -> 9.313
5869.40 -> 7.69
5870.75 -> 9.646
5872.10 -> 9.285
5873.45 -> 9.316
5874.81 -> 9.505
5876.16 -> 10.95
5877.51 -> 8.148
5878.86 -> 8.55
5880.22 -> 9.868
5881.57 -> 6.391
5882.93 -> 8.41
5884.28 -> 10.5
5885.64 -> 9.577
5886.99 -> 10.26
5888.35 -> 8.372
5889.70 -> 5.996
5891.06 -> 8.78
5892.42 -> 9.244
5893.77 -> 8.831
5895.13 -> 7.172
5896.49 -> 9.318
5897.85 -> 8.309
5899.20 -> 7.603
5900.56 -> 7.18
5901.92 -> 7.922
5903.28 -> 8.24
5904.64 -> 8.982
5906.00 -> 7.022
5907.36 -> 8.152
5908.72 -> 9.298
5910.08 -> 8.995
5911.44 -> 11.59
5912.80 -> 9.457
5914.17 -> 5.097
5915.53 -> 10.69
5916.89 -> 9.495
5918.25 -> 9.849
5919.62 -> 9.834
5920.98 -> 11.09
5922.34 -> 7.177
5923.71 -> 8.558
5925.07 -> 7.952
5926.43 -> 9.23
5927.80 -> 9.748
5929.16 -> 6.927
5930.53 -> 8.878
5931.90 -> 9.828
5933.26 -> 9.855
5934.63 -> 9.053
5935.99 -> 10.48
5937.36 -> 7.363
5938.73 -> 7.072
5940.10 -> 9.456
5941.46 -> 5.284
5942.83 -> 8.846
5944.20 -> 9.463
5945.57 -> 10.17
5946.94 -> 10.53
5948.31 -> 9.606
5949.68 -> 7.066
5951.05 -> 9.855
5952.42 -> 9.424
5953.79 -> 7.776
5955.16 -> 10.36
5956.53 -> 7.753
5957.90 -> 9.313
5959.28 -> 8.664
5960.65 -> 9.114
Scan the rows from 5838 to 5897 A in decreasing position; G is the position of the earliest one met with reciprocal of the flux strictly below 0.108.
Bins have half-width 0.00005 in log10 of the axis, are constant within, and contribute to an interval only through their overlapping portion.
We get 5896.49 A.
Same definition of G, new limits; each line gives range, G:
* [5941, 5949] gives 5948.31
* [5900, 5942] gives 5940.10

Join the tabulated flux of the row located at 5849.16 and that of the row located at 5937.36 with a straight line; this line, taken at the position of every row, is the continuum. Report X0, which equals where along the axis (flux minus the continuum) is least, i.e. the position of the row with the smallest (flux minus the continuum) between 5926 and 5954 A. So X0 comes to 5941.46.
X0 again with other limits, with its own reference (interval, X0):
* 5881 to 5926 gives 5914.17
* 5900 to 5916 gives 5914.17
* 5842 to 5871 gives 5851.85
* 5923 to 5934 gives 5929.16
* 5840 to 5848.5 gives 5842.43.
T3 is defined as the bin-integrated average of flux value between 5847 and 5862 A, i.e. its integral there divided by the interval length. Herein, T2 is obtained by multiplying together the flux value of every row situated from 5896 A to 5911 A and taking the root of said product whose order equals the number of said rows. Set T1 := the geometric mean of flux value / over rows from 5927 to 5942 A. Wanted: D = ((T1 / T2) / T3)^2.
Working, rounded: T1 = 8.4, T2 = 8.24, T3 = 9.10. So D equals 0.0125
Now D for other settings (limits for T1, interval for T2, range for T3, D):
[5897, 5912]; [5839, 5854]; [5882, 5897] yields 0.0116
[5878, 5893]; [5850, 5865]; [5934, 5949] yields 0.0119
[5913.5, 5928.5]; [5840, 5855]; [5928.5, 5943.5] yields 0.0133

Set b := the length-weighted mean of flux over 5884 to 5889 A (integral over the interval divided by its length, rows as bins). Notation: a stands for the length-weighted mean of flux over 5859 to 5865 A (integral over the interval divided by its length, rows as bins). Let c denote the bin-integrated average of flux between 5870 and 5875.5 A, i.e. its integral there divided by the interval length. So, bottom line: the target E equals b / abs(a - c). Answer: 55.4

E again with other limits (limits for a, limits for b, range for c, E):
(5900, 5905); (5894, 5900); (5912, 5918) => 10.4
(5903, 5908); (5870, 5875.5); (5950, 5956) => 8.6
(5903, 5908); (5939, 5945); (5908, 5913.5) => 4.8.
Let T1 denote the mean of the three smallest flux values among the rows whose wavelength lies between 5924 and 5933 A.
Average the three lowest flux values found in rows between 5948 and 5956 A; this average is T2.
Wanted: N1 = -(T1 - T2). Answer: 0.17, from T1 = 7.92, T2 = 8.09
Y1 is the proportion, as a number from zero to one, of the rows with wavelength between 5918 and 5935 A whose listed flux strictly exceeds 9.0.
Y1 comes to 0.615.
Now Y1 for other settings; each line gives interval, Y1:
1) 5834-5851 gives 0.538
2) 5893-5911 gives 0.154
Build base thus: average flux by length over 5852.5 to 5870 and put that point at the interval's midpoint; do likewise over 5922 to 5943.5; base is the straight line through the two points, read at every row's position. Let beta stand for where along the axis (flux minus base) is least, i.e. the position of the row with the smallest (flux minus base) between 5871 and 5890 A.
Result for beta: 5889.70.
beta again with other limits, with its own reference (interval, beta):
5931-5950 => 5941.46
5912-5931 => 5914.17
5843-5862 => 5851.85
